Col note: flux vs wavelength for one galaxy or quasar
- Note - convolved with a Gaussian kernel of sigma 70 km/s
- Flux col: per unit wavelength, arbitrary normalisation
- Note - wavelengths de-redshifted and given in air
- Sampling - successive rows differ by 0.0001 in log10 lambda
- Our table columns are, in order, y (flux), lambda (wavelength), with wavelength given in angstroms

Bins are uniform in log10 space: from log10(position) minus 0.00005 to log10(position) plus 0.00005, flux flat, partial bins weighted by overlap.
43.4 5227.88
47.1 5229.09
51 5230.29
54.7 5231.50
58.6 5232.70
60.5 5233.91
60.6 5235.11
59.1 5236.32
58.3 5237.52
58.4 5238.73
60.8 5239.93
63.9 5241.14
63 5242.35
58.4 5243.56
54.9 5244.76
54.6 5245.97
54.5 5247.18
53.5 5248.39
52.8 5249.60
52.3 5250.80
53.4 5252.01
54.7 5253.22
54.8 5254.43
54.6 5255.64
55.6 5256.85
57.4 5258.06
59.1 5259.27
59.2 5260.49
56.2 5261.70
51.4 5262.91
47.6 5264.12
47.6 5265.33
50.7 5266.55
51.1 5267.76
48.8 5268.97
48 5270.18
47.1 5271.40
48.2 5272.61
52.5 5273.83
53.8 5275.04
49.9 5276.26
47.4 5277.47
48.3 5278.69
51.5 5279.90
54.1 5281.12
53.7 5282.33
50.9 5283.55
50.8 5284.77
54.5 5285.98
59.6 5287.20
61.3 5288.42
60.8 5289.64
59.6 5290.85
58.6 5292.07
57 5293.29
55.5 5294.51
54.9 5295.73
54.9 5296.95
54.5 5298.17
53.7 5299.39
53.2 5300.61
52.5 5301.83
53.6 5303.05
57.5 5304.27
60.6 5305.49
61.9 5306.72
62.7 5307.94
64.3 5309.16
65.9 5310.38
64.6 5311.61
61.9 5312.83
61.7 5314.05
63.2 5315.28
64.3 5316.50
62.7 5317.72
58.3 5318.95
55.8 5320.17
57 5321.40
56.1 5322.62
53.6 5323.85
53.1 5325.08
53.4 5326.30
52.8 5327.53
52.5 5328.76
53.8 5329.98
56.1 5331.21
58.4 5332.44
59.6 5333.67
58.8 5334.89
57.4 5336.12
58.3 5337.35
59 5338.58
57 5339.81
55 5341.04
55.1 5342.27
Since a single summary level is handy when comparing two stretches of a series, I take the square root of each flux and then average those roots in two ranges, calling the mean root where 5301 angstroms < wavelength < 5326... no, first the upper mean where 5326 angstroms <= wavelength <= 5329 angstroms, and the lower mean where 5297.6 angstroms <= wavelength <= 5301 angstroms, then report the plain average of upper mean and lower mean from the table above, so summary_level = 7.30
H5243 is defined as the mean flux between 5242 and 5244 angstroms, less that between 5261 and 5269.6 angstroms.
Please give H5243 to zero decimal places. 10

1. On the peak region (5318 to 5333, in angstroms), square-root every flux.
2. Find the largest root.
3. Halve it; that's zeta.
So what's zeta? 3.82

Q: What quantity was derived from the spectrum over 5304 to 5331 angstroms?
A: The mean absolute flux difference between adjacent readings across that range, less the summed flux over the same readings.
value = -1296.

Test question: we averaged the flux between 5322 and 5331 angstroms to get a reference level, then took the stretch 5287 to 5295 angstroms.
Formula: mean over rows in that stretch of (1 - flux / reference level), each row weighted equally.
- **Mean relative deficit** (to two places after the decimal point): -0.10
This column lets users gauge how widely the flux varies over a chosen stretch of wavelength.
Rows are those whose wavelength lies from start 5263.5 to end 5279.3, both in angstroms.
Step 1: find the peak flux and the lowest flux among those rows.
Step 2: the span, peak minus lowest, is 6.7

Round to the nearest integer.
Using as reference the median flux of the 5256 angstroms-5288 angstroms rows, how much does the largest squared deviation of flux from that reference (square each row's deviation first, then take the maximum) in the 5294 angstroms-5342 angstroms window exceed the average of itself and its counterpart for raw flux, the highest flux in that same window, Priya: 74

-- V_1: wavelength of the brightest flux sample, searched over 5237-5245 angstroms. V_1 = 5241.14 angstroms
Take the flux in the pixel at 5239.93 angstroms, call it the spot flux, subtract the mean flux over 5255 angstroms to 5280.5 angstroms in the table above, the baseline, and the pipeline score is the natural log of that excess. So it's 2.2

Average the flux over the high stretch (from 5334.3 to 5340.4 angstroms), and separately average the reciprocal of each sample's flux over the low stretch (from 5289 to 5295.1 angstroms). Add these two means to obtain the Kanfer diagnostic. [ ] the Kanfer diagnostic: 58.1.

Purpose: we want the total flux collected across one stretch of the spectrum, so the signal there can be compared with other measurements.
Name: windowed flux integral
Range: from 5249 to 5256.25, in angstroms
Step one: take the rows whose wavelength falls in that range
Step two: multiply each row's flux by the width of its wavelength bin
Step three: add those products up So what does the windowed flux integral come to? 390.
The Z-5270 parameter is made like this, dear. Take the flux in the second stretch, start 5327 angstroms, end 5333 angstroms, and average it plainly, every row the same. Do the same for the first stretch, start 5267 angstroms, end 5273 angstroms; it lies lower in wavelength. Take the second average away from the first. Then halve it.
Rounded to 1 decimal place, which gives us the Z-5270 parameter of -3.0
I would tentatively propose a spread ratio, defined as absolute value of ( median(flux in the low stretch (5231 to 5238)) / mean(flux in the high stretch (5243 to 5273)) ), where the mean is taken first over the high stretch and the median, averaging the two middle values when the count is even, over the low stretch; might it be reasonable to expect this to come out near 1.11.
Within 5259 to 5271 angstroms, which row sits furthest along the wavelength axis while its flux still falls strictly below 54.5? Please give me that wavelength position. 5270.18 angstroms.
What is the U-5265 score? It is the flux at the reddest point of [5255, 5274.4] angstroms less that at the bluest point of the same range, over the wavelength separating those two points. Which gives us -0.12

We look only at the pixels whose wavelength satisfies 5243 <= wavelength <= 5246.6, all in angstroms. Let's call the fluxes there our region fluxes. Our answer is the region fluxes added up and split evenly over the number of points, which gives 56.0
